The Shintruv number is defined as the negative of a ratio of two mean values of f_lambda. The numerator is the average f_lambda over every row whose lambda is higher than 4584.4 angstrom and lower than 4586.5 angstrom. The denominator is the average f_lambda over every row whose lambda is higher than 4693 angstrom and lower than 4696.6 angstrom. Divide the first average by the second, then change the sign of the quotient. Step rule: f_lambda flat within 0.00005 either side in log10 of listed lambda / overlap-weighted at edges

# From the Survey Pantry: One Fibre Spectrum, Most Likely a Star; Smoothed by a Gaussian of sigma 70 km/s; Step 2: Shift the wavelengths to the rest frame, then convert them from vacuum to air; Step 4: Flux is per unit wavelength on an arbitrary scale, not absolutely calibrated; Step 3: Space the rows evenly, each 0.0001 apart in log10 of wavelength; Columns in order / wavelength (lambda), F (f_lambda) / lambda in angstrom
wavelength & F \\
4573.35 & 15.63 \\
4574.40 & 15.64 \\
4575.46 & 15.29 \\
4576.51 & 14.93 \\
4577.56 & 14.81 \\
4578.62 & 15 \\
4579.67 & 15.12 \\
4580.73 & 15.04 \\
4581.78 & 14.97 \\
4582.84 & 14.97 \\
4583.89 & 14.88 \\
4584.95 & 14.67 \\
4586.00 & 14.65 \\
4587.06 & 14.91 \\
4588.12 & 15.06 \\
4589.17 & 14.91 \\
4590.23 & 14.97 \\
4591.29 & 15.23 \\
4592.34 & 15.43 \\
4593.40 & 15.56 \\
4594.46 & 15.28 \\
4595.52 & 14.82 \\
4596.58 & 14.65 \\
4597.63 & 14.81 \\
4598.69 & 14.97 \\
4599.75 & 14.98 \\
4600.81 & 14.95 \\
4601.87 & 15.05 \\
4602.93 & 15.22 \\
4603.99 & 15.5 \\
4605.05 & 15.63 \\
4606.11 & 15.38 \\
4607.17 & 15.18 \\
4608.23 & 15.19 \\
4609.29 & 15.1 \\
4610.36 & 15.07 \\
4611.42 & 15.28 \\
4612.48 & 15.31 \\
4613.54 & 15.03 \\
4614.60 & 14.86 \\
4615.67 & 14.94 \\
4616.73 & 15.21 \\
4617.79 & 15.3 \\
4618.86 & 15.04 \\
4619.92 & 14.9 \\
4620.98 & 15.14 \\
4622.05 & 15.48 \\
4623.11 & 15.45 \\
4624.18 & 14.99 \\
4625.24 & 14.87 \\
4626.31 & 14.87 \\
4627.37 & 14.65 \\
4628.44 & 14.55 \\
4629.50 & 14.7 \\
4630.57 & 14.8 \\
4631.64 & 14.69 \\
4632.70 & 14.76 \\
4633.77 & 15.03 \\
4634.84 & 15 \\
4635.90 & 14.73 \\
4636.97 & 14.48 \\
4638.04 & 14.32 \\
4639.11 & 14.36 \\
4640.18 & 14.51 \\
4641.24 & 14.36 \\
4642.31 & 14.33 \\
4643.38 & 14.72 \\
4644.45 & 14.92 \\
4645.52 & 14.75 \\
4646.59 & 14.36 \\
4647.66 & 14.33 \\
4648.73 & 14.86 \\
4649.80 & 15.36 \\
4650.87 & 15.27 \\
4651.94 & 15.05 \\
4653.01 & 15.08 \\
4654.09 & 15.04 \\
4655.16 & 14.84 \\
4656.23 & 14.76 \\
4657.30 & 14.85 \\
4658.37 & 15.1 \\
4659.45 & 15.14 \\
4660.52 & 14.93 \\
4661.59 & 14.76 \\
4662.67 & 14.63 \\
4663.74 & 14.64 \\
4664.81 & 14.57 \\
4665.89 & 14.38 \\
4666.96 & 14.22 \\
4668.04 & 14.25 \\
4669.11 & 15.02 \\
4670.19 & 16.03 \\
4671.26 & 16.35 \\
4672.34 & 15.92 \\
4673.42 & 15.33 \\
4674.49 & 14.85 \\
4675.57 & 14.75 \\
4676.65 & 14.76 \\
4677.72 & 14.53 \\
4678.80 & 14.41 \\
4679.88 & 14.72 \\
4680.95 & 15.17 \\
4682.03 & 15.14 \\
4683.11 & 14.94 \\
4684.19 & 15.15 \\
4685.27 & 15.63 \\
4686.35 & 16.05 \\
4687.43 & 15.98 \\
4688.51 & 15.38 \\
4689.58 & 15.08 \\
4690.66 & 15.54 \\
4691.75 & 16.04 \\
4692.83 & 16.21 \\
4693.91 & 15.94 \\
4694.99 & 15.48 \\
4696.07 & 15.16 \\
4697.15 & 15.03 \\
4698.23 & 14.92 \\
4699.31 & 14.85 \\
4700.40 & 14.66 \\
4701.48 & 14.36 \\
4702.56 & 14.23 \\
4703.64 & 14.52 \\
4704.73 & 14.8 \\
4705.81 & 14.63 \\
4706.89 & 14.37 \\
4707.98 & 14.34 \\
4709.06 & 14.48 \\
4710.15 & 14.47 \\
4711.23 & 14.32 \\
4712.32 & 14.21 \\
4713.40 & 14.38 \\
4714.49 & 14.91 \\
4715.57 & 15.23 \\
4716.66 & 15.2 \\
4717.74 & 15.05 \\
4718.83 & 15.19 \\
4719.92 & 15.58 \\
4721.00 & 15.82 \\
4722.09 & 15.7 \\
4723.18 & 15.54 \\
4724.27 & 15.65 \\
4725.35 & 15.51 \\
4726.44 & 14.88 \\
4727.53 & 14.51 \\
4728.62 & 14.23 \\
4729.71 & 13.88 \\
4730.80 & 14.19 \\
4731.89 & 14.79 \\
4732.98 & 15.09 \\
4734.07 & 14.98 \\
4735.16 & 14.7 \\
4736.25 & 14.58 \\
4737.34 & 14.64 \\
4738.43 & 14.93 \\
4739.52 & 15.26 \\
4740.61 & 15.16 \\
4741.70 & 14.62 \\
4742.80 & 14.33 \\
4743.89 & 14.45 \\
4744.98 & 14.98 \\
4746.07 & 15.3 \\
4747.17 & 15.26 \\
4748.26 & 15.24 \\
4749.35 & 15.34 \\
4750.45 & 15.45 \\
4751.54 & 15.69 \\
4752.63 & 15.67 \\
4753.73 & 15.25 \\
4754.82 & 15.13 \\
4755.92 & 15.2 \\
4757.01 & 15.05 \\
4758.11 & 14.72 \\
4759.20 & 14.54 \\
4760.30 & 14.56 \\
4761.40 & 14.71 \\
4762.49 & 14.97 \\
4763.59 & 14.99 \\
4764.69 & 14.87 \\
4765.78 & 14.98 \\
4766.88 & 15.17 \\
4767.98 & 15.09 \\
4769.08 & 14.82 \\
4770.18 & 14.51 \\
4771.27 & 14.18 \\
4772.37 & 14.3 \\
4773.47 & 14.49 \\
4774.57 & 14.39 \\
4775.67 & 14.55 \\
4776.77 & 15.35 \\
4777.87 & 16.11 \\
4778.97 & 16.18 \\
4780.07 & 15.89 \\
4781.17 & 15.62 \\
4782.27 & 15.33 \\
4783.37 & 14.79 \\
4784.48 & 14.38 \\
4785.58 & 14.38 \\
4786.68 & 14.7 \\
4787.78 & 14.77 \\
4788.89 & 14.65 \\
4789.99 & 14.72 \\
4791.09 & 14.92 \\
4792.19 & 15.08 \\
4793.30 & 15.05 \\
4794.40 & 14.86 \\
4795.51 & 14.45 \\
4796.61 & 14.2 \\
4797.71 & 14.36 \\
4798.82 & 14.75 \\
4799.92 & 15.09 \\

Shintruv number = -0.94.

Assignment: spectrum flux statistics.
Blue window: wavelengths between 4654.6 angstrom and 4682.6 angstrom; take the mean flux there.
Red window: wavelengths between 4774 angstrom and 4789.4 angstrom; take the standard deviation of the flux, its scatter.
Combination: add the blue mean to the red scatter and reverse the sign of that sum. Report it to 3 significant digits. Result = -15.6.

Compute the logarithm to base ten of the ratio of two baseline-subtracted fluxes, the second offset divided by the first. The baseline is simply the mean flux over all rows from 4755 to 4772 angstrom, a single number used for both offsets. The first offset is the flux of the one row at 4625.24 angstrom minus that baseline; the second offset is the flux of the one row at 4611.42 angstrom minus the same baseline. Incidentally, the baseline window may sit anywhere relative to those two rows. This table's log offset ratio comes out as 1.0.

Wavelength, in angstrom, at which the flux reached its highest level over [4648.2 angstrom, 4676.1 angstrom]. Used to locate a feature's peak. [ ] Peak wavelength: 4671.26 angstrom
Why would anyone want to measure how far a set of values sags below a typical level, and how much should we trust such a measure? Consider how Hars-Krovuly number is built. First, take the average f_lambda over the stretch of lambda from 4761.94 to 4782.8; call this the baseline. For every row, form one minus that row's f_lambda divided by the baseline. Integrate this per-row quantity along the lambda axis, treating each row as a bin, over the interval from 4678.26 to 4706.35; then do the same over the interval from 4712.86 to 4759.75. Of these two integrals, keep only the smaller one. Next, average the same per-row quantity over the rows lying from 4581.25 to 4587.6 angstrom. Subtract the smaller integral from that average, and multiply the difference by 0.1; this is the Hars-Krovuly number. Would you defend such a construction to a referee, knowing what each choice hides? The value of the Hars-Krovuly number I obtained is 0.022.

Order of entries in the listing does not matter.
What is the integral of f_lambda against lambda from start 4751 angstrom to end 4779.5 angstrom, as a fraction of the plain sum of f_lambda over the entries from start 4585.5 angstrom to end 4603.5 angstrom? 1.7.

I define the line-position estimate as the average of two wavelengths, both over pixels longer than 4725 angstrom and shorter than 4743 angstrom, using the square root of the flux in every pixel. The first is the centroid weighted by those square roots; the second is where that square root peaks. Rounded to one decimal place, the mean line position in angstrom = 4729.7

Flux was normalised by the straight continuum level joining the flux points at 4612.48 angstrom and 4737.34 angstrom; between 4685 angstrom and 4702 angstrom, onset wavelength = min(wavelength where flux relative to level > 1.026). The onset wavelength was 4685.27 angstrom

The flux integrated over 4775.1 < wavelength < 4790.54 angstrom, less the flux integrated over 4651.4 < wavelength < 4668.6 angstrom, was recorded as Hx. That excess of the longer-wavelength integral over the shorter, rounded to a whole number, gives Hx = -21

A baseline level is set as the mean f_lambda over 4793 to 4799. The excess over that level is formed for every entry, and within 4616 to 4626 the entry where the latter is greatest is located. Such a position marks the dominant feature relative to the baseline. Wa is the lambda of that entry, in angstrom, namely 4622.05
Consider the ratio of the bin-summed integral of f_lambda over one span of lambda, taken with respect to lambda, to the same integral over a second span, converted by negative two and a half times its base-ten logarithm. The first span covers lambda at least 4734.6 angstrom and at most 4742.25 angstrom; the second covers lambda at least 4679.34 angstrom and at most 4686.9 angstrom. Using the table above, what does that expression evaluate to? 0.02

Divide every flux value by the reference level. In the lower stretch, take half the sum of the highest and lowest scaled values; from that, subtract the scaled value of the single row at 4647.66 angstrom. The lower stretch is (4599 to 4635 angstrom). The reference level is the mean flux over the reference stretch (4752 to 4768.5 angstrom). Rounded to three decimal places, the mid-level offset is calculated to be 0.051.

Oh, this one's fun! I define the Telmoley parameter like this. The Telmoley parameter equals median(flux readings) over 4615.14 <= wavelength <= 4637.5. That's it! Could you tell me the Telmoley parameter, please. 14.9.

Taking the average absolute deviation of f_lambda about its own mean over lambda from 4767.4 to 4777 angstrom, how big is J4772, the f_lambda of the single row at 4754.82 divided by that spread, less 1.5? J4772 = 48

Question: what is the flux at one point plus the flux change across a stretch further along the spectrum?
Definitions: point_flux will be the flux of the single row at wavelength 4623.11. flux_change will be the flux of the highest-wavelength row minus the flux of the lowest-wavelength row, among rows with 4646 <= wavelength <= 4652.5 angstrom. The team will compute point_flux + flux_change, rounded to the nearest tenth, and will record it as 16.1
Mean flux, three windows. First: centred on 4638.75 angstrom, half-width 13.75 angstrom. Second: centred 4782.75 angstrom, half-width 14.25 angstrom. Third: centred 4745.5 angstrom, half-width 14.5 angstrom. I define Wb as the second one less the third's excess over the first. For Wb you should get 14.6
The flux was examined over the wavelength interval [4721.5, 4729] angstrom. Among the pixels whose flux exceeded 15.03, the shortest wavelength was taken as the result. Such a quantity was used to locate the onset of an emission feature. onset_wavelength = 4722.09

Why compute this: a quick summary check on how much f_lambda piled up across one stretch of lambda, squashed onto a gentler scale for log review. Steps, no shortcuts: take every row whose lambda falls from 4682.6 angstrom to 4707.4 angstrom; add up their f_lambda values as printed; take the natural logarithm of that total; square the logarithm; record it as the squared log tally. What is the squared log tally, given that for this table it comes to 34.3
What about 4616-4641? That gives 34.0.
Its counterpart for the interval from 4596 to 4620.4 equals 34.2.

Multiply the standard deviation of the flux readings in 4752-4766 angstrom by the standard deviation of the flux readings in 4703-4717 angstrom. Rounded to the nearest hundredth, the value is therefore 0.10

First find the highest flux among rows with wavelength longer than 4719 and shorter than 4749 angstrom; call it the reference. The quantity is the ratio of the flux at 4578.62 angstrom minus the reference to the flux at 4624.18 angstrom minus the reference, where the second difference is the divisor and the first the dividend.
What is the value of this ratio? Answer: 1.0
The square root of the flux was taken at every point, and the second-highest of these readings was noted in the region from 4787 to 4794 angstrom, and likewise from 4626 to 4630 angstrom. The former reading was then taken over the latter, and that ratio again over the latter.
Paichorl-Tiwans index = 0.264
